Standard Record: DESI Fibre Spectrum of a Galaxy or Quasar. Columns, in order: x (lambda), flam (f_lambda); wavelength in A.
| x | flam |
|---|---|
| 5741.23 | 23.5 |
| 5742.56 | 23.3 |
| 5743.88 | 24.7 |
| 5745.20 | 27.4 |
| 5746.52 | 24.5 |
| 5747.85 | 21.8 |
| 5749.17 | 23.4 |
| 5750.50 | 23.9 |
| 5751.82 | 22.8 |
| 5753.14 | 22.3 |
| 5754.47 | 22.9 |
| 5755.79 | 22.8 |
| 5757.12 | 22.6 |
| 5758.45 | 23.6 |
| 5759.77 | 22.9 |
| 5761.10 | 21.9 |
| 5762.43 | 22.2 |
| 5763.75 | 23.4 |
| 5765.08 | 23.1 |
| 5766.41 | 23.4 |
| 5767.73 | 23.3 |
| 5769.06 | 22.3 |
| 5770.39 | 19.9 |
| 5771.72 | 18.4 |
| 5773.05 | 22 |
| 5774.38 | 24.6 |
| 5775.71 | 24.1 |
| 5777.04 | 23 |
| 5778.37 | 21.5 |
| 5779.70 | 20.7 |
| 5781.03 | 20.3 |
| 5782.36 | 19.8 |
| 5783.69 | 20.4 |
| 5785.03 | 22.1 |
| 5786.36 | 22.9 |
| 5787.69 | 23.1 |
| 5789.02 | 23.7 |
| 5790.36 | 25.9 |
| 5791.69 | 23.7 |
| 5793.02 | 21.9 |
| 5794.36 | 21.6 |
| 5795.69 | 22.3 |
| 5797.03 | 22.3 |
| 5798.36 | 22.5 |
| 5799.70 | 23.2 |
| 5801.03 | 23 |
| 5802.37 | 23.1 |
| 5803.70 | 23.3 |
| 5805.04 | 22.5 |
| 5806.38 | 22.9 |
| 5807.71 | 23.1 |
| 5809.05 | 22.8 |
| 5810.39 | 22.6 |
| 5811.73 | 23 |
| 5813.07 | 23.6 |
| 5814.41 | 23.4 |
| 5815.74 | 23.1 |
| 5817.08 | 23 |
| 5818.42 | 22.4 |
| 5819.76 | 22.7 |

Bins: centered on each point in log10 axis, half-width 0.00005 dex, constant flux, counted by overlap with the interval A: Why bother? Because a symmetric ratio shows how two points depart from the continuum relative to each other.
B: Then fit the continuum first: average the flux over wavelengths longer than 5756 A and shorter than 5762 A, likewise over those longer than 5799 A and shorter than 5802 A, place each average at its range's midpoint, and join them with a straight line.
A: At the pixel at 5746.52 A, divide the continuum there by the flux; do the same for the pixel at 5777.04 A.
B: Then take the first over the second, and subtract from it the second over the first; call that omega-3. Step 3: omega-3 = -0.15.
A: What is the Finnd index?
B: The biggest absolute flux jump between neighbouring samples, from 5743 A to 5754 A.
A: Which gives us 2.9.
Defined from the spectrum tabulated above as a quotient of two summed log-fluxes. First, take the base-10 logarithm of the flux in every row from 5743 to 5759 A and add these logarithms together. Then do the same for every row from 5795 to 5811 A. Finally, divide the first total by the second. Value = 1.01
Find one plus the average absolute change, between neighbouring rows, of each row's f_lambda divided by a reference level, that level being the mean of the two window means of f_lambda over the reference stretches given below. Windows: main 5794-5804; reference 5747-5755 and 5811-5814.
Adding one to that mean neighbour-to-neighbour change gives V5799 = 1.01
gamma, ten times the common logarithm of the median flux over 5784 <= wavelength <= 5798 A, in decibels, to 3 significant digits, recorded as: 13.5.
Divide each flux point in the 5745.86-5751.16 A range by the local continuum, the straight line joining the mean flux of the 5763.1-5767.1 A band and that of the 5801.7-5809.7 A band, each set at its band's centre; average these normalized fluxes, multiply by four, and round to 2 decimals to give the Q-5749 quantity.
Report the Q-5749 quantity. 3.99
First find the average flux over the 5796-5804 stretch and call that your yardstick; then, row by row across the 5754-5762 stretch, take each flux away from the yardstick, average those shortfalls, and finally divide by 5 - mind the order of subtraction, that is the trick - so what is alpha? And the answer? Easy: 0.02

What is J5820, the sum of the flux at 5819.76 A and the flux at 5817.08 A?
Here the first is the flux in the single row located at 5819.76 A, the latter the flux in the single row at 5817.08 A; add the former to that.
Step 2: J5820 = 45.7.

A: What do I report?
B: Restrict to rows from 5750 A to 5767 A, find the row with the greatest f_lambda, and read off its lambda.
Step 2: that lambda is 5750.50 A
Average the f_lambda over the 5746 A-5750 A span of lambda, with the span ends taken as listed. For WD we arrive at 23.2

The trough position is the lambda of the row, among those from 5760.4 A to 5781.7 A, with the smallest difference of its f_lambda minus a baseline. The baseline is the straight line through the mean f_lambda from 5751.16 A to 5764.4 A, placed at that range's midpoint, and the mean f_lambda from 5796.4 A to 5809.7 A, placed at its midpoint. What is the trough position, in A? 5771.72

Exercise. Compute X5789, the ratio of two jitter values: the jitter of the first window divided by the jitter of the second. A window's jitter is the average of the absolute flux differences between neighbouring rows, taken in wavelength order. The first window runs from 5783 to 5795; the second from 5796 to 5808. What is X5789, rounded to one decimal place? 3.5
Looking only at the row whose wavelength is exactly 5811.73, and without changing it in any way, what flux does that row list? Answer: 23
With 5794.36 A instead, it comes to 21.6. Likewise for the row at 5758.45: 23.6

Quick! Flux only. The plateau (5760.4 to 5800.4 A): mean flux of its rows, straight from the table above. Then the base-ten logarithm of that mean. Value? 1.35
